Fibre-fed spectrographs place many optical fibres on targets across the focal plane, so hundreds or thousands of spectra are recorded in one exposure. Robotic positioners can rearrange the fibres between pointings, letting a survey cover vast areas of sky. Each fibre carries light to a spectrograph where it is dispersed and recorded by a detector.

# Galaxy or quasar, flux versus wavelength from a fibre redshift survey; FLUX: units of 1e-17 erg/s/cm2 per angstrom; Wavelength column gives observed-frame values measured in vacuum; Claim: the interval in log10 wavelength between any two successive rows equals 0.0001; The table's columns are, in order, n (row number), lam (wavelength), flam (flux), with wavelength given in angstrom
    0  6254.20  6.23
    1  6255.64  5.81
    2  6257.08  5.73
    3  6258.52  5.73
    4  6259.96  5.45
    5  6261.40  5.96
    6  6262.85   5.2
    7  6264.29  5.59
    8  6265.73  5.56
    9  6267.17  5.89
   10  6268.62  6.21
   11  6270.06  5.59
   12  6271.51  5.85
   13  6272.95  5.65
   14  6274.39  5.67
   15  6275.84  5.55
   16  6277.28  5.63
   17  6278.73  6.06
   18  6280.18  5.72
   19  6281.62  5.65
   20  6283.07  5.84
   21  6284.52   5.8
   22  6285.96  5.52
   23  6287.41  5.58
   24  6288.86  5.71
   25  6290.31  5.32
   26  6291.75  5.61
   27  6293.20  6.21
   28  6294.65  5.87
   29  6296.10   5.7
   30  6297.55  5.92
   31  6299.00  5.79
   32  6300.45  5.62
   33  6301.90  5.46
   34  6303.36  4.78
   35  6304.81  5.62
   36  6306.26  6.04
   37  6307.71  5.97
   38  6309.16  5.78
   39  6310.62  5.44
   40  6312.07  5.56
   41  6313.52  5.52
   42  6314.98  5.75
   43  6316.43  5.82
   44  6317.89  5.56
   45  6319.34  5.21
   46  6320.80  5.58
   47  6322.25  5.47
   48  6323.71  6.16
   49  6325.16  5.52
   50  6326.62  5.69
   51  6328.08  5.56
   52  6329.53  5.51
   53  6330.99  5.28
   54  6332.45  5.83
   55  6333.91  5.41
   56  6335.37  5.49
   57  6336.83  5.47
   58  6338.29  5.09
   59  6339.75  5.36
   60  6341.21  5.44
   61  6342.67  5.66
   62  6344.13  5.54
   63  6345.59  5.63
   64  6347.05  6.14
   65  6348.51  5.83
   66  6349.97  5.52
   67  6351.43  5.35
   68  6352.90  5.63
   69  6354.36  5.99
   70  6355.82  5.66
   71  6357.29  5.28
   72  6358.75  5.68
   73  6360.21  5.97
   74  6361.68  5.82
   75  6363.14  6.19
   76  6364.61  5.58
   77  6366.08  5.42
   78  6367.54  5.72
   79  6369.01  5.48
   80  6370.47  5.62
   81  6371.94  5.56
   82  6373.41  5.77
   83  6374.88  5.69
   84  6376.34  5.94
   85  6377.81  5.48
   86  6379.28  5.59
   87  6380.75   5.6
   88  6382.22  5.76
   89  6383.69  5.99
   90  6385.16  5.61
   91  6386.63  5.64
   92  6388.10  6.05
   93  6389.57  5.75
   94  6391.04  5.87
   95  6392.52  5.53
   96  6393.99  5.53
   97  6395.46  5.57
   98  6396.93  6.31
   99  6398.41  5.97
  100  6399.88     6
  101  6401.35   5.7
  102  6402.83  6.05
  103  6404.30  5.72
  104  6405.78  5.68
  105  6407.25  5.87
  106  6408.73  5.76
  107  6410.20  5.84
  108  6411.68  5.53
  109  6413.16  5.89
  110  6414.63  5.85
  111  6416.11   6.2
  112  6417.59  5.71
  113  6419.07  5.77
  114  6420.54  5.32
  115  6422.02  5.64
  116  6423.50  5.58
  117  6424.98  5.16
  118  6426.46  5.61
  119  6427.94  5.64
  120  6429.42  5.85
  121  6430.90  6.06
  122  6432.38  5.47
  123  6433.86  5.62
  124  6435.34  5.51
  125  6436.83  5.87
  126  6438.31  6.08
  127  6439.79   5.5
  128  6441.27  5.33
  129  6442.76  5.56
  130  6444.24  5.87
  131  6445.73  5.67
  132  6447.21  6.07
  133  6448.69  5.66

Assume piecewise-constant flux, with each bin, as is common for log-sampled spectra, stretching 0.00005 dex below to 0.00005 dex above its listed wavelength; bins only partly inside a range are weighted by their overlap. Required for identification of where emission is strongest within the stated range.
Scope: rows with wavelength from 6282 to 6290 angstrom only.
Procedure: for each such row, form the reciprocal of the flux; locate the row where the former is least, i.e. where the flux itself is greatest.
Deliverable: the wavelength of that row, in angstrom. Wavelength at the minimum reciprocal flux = 6283.07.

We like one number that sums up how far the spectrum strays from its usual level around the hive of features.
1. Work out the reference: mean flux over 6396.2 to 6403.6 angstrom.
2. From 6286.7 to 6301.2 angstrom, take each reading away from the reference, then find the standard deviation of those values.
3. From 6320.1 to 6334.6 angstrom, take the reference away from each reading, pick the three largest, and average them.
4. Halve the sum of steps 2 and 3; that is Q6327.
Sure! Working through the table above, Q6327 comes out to 0.06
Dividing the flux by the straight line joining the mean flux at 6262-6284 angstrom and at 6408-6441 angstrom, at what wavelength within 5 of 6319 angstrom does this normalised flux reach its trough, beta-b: 6319.34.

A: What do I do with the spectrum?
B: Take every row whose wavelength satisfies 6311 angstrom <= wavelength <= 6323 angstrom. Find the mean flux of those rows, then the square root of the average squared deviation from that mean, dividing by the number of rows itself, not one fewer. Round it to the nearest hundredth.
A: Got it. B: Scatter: 0.17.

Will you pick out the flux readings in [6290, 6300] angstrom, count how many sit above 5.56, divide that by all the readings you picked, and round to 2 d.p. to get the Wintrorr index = 0.86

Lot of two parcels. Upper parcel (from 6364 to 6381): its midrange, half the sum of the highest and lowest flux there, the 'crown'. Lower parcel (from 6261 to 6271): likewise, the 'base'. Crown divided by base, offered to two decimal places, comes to 1.00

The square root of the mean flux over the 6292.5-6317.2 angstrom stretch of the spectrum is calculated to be 2.39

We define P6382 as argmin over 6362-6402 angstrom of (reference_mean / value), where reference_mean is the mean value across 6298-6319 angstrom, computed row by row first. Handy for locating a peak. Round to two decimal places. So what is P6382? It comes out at 6396.93 angstrom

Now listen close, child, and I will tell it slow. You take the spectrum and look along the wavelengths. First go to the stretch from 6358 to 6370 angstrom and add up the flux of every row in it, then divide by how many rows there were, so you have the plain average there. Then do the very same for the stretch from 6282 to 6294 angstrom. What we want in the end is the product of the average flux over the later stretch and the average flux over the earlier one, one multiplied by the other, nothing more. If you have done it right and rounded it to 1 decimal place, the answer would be 32.7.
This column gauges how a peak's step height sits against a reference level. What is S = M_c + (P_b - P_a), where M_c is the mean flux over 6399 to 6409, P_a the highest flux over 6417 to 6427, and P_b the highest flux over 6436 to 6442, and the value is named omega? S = 6.14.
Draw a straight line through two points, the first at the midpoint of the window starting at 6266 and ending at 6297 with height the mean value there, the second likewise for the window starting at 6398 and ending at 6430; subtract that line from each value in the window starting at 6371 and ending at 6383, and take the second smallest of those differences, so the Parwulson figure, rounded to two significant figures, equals -0.18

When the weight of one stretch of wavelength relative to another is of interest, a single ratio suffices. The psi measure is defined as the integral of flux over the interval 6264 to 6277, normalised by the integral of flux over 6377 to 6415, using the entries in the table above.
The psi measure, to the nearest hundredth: 0.34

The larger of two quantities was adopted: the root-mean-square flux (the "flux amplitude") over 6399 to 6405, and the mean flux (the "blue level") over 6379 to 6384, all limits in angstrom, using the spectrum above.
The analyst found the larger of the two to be 5.87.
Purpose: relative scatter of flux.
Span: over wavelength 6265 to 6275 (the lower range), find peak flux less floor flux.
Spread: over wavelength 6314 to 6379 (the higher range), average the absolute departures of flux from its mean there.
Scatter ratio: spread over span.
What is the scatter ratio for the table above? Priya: 0.29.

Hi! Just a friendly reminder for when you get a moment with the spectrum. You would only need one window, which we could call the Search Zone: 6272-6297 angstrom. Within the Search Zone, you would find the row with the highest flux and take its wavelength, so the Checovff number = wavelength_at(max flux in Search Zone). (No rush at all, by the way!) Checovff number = 6293.20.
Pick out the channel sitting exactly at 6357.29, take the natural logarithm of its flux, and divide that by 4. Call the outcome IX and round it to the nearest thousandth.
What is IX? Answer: 0.416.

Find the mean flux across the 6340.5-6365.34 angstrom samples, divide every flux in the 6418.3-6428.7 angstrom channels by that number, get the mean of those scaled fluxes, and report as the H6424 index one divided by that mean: 1.03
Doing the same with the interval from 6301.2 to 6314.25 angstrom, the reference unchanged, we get 1.02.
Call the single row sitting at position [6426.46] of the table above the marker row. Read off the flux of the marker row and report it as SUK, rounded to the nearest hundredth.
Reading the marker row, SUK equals 5.61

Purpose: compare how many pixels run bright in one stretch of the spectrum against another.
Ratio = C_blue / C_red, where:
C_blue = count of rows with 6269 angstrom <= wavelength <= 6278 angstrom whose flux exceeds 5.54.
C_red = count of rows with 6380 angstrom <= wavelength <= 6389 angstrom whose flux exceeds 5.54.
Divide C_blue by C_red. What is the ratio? 1.0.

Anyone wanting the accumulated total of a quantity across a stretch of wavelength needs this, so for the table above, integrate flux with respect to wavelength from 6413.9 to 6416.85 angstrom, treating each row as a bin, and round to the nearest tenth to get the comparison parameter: 17.8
